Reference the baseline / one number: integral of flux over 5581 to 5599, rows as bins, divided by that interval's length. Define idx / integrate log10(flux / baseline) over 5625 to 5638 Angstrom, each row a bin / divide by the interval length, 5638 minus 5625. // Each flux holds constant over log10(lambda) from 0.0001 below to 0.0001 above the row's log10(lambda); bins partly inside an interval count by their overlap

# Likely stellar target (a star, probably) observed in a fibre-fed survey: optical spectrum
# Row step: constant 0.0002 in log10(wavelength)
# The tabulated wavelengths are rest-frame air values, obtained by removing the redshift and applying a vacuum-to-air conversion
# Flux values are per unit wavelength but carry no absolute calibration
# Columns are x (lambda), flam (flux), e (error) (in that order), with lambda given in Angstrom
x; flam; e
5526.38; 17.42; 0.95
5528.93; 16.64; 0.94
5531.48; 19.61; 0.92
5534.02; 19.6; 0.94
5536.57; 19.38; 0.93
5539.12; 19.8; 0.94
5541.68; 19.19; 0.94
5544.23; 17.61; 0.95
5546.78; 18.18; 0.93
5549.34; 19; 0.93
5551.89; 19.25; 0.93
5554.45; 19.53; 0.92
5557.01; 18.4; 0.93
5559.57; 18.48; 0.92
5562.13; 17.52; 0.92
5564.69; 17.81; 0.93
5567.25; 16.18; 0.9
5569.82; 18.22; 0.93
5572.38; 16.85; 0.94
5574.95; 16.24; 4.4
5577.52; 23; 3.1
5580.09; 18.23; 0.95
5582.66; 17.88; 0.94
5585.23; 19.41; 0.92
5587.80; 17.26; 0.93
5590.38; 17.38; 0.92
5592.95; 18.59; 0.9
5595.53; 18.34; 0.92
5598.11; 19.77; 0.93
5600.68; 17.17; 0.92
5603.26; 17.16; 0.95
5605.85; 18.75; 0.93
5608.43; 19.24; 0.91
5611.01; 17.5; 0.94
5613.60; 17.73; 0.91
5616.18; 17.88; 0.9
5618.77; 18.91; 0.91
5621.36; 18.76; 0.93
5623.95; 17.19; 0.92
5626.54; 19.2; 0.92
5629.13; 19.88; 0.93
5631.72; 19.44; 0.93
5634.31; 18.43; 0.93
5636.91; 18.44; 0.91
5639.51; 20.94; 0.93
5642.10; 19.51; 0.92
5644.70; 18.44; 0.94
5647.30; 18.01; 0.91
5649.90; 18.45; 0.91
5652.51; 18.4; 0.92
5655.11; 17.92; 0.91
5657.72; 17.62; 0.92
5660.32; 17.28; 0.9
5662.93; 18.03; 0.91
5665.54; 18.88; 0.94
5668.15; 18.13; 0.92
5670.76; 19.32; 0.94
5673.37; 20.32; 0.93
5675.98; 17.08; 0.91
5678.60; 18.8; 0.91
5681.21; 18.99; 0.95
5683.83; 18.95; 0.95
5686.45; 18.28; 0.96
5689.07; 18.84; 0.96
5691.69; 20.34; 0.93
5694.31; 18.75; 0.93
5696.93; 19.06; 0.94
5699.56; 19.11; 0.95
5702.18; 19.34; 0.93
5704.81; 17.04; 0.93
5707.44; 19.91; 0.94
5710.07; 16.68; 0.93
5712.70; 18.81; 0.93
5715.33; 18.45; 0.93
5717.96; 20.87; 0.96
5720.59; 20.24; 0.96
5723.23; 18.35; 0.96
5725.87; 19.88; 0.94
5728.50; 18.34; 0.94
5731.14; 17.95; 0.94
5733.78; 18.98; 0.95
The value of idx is 0.016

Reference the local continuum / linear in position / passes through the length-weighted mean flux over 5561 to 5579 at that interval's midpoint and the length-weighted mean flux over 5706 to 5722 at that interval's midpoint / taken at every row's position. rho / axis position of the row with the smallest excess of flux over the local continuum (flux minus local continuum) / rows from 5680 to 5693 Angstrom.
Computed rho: 5686.45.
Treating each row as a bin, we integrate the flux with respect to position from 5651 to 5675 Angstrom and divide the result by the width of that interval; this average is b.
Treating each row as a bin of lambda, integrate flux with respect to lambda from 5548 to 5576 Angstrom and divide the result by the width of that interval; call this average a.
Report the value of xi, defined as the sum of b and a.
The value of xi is 36.4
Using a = 18.0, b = 18.4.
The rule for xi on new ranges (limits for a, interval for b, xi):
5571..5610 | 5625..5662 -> 37.0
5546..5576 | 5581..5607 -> 36.1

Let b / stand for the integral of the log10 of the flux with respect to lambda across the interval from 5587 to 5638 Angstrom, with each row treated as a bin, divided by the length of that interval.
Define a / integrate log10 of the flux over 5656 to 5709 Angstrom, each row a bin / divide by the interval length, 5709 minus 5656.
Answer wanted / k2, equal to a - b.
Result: 0.008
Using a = 1.27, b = 1.26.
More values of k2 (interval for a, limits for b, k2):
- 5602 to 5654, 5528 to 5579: 0.003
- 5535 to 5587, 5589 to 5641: -0.002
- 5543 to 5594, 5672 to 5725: -0.016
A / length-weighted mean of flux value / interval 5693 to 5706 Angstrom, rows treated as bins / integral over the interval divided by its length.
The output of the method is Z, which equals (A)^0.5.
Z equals 4.32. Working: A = 18.7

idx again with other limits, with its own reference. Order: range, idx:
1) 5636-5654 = 0.012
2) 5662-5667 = 0.003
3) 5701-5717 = 0.001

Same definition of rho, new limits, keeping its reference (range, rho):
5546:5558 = 5546.78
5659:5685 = 5675.98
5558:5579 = 5574.95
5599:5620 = 5603.26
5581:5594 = 5587.80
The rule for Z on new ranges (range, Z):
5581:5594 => 4.25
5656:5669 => 4.24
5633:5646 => 4.38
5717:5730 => 4.41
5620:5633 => 4.35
